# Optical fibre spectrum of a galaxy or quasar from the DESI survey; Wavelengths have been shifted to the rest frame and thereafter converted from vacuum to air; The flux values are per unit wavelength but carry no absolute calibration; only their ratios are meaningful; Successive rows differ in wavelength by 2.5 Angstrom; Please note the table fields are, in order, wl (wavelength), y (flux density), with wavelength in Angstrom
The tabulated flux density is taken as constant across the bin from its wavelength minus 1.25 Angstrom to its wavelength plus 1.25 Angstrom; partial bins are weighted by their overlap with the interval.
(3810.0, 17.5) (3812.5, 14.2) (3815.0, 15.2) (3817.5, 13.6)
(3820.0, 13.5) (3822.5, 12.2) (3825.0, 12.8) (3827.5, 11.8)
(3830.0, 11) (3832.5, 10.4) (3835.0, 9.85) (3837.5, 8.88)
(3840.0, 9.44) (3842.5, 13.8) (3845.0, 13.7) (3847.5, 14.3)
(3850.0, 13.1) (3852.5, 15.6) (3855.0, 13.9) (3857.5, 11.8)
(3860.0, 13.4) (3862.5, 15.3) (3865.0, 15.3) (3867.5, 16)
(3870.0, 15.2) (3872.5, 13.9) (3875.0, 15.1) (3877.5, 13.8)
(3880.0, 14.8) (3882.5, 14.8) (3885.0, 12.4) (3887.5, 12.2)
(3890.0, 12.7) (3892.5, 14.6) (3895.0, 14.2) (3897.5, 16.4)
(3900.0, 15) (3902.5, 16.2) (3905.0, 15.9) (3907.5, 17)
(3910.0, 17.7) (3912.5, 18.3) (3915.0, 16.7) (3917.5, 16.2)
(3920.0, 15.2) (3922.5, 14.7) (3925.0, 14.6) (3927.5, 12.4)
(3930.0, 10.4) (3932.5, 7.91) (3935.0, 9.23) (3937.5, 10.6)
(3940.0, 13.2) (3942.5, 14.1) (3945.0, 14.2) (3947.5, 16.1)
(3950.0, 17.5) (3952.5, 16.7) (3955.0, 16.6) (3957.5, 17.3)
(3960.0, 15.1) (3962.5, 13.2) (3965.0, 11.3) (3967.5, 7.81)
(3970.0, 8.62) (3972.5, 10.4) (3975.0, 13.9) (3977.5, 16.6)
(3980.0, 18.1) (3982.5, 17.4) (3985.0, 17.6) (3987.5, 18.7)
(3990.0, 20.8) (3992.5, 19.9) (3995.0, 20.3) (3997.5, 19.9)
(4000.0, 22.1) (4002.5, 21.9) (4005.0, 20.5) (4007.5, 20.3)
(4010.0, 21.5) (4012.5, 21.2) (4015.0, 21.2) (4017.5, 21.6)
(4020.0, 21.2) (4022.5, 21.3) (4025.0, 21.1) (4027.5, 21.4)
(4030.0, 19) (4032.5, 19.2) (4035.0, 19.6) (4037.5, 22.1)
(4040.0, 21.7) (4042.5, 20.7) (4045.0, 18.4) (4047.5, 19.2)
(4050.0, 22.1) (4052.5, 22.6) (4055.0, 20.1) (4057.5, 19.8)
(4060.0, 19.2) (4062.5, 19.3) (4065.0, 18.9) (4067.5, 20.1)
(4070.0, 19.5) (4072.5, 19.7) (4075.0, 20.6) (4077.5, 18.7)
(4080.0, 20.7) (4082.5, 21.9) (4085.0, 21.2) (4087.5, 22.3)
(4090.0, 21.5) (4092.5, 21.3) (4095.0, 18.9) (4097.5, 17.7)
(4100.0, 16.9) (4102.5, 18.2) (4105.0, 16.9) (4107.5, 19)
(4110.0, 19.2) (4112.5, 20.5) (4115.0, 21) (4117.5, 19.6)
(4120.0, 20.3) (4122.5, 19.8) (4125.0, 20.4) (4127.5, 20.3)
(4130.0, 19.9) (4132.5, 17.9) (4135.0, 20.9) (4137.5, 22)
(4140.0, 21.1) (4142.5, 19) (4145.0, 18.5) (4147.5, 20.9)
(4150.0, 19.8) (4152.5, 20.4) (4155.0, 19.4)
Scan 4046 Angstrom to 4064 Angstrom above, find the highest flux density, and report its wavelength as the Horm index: 4052.5 Angstrom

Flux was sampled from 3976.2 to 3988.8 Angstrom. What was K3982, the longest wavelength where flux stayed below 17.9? 3985.0 Angstrom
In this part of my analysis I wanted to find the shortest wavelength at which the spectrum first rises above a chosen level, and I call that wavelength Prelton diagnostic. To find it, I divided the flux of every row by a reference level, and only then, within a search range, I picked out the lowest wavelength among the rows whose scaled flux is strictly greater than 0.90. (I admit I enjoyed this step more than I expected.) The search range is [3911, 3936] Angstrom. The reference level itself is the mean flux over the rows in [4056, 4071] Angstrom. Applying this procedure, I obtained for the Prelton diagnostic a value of 3912.5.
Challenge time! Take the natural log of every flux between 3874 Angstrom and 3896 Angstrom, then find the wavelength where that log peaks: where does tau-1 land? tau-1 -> 3875.0 Angstrom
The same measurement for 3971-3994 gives 3990.0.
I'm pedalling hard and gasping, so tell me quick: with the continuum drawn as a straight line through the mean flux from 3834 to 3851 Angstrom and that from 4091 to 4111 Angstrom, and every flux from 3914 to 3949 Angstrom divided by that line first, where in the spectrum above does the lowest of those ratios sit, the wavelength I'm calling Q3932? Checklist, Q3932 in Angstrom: 3932.5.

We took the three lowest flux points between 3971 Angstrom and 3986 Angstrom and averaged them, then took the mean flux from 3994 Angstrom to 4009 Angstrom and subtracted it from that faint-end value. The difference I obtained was -7.2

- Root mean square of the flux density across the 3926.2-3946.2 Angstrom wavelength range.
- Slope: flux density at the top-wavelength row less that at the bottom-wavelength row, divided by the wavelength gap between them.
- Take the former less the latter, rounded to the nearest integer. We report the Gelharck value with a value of 12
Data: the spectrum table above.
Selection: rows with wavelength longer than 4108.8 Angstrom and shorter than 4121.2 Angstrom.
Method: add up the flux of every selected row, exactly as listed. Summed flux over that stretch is 101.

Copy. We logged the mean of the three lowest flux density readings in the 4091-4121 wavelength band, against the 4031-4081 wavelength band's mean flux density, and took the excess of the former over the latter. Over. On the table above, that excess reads -3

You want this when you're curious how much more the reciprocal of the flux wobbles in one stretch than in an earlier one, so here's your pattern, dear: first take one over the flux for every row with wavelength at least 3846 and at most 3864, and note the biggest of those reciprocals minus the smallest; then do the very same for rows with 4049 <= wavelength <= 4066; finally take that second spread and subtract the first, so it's -0.012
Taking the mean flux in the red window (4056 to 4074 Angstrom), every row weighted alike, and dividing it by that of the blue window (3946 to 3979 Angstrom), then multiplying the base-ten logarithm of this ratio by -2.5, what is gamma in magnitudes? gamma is -0.36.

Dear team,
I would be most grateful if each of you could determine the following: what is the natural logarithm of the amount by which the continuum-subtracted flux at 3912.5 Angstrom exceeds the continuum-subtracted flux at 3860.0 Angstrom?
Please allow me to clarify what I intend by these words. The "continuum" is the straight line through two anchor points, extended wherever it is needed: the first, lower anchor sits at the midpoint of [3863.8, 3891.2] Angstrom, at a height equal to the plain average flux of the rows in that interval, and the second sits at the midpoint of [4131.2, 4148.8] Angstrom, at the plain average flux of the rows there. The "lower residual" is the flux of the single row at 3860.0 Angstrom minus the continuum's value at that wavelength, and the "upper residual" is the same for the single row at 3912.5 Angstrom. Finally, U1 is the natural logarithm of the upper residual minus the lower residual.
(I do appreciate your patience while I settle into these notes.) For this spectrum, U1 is 1.3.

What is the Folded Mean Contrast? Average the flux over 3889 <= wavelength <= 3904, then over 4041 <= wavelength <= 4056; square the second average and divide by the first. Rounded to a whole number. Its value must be 28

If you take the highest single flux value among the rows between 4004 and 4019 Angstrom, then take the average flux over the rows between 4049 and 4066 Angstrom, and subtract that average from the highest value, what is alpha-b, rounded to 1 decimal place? 1.3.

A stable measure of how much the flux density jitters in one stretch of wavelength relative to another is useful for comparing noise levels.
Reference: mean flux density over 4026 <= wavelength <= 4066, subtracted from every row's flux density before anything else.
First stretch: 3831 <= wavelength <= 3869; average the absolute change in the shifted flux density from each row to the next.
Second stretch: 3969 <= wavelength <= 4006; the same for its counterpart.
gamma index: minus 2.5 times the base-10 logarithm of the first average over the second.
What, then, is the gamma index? 0.01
